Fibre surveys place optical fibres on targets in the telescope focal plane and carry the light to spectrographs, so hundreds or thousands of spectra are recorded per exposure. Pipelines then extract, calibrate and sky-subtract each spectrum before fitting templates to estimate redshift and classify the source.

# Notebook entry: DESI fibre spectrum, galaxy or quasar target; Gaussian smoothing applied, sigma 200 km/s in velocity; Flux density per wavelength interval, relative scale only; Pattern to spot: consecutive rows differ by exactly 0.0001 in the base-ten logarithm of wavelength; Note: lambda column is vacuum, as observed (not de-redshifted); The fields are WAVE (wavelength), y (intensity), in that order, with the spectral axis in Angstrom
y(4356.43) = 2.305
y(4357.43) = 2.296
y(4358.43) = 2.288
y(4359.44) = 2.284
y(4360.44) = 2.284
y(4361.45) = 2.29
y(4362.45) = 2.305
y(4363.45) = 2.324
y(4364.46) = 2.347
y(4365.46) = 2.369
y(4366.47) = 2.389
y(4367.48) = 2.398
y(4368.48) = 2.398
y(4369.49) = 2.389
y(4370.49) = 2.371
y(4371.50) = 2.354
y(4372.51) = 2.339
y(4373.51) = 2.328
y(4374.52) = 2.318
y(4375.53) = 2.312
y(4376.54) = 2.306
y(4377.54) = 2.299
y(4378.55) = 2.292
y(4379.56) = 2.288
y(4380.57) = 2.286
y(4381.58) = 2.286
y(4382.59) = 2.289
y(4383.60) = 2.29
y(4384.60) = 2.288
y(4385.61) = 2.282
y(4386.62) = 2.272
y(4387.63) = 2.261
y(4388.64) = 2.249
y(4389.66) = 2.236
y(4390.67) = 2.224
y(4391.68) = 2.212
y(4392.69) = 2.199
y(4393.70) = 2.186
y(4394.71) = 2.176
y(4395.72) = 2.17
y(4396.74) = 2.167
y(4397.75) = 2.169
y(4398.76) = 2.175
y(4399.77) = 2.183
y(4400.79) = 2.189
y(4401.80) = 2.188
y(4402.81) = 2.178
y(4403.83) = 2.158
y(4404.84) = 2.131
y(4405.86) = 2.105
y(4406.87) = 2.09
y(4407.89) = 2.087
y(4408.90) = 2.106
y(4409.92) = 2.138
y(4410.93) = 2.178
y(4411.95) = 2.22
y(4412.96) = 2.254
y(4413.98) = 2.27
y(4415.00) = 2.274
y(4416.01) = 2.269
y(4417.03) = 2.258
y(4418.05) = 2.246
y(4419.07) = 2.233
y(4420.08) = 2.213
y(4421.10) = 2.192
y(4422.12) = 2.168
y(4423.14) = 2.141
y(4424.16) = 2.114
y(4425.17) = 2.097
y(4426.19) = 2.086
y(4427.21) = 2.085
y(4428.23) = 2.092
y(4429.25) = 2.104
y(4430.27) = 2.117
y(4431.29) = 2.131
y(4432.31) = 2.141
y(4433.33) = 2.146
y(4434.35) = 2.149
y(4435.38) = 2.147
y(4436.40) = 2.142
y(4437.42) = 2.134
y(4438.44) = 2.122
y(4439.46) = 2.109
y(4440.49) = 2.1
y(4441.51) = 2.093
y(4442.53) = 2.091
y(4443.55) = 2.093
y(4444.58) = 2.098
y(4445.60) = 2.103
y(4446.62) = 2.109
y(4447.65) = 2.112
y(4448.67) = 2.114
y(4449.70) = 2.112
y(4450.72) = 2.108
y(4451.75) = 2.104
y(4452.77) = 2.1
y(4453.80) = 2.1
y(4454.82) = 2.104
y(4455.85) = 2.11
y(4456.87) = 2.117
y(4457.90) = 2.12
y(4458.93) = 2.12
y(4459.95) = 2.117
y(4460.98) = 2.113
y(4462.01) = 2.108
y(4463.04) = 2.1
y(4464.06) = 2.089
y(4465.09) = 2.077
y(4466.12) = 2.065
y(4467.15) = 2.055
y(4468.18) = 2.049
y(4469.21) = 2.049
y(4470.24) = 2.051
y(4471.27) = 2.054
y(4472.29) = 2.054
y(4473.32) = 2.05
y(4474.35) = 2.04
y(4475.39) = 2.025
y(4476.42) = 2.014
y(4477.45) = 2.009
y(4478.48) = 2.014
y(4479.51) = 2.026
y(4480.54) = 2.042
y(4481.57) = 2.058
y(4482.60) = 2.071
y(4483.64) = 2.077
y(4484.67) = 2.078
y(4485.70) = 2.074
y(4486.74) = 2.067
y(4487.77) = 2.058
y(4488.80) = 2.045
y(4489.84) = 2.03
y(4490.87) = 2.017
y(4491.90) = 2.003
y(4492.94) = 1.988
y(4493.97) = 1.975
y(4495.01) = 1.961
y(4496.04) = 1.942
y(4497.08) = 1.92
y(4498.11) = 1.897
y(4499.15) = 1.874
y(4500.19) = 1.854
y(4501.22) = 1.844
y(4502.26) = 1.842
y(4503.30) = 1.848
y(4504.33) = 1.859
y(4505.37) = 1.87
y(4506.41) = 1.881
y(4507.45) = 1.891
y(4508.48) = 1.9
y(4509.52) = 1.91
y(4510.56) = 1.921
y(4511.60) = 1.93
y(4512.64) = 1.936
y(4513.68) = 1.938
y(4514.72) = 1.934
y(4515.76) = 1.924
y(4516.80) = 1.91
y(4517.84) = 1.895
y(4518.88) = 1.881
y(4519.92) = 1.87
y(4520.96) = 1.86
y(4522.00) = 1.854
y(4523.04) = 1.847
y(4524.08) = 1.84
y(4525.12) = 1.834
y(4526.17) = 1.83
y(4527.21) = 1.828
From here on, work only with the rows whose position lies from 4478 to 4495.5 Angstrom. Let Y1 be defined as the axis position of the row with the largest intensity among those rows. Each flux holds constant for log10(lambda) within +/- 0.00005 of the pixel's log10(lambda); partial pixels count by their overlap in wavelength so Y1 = 4484.67 Angstrom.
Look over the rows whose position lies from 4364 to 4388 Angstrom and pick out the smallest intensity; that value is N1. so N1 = 2.261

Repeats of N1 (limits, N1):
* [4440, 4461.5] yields 2.091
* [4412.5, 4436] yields 2.085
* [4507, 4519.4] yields 1.881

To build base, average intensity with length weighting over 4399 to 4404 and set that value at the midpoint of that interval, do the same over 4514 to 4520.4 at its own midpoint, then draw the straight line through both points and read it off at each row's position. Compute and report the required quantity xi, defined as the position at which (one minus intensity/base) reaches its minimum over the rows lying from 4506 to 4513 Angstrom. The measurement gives 4512.64 Angstrom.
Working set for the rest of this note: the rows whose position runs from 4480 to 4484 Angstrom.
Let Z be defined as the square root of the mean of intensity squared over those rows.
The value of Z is 2.1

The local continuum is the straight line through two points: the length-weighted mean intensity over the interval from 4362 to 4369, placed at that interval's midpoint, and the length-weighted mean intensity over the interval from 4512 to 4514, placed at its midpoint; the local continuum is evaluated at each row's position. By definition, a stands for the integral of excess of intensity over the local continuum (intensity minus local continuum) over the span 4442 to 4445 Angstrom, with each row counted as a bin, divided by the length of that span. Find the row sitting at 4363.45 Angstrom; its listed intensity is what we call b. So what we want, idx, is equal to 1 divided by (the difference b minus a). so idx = 0.423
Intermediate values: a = -0.042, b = 2.324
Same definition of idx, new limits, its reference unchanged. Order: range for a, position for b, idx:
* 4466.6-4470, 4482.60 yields 0.480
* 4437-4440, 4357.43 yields 0.430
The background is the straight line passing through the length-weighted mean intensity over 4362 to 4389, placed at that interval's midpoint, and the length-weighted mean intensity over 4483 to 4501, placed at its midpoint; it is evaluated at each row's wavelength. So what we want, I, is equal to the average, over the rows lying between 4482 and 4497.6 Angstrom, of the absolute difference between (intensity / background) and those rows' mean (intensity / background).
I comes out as 0.0170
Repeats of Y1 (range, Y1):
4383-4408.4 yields 4383.60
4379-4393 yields 4383.60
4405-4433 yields 4415.00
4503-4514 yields 4513.68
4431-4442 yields 4434.35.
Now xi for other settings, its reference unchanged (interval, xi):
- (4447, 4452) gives 4449.70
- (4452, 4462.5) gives 4458.93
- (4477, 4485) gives 4484.67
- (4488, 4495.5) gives 4488.80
